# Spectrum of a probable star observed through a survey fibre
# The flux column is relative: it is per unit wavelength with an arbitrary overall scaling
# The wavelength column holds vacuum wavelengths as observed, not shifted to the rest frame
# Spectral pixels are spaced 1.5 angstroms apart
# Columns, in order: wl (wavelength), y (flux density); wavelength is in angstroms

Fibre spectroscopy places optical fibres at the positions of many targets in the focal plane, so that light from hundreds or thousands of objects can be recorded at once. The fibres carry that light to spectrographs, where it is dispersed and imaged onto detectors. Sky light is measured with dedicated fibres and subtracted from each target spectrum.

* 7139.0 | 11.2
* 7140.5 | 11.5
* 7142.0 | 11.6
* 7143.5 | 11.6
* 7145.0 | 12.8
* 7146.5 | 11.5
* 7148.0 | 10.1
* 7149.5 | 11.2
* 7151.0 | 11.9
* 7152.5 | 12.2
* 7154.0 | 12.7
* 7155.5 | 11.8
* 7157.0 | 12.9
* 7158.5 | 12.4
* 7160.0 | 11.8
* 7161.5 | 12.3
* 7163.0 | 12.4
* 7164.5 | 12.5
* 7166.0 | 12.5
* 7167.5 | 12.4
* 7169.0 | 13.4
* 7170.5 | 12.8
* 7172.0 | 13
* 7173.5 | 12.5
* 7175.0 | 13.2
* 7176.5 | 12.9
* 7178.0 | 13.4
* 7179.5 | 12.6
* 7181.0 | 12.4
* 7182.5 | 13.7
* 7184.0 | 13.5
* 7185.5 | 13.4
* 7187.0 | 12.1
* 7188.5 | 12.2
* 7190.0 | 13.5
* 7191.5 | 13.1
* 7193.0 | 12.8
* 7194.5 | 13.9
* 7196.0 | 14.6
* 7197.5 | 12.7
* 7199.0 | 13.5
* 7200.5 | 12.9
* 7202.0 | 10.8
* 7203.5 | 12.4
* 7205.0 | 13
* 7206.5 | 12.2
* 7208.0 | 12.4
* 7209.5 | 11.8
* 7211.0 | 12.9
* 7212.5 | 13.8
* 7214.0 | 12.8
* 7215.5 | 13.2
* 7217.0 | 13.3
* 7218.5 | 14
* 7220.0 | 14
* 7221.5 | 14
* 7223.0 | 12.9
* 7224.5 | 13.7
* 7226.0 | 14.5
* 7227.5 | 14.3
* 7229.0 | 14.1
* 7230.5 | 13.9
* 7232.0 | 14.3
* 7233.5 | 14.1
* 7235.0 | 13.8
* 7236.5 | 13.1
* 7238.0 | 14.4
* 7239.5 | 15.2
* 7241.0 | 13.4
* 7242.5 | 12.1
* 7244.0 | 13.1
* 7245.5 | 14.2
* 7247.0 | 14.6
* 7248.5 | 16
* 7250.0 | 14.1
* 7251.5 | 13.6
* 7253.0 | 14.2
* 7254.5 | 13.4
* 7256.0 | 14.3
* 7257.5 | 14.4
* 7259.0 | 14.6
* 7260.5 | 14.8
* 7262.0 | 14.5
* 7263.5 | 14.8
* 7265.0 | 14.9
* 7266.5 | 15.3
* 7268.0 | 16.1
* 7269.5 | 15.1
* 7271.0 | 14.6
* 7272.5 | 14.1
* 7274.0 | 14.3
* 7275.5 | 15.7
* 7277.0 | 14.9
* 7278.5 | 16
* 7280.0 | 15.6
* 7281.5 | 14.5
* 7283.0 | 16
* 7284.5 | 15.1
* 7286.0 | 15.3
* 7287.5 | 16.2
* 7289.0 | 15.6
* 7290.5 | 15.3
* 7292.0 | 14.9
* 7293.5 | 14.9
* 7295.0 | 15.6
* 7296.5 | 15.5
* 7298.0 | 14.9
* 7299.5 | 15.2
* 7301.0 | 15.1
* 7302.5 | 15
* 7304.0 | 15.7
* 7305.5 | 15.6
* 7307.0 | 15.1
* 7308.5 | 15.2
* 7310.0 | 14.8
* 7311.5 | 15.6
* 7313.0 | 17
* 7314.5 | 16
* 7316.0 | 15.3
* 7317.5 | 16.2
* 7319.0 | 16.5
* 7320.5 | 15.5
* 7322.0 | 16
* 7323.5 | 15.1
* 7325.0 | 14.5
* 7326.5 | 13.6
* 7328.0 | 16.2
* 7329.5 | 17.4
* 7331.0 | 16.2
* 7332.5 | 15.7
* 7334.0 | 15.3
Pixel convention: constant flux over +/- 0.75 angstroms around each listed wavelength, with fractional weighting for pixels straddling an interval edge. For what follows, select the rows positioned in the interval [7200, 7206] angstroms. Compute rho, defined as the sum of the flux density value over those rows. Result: 49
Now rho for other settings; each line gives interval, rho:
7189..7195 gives 53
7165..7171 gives 51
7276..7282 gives 61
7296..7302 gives 61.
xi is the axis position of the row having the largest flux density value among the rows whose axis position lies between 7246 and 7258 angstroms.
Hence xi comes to 7248.5 angstroms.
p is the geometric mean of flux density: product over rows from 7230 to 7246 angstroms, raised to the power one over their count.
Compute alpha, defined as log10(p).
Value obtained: 1.14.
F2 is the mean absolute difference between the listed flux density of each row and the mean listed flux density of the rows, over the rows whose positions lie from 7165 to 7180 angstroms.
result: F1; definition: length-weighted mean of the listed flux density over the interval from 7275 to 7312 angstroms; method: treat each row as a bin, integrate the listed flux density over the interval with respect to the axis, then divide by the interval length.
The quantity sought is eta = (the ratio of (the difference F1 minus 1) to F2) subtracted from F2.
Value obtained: -46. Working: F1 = 15.3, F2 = 0.31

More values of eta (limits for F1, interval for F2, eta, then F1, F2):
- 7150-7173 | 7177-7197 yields -19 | 12.5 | 0.59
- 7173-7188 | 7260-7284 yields -22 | 13.0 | 0.53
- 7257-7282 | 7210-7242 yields -28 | 15.0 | 0.48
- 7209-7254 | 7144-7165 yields -22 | 13.8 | 0.56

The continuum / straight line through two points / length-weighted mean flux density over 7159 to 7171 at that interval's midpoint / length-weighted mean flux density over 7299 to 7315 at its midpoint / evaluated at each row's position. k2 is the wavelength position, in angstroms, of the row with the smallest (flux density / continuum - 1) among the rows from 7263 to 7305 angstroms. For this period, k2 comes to 7272.5 angstroms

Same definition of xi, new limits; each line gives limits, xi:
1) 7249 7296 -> 7287.5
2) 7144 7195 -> 7194.5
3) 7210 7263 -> 7248.5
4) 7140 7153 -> 7145.0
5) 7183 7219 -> 7196.0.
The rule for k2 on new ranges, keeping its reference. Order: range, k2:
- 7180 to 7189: 7187.0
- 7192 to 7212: 7202.0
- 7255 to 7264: 7256.0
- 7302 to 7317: 7310.0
